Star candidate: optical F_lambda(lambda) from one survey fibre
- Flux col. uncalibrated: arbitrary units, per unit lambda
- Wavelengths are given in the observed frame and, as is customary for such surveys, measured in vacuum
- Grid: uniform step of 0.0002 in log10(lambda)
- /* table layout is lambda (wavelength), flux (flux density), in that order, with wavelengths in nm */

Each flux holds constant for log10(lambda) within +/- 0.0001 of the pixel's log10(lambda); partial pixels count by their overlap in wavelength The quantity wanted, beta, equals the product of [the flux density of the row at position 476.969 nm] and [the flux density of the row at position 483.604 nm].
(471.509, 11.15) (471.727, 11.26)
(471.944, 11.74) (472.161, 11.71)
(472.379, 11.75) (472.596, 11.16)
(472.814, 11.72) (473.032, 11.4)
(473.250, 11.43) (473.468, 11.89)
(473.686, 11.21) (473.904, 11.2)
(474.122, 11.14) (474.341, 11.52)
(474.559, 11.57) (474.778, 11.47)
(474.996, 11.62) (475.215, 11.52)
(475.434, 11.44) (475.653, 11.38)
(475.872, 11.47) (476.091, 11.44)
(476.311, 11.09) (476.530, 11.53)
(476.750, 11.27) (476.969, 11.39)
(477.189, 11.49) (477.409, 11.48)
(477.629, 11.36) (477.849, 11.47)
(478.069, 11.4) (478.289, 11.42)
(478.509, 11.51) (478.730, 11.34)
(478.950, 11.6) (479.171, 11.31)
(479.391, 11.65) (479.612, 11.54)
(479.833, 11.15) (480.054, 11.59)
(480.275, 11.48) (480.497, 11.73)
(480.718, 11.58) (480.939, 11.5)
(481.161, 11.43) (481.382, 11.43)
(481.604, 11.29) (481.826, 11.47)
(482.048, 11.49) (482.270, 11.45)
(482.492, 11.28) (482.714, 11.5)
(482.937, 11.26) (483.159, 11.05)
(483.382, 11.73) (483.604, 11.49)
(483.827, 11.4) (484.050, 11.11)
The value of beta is 131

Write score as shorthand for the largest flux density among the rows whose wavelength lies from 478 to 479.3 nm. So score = 11.6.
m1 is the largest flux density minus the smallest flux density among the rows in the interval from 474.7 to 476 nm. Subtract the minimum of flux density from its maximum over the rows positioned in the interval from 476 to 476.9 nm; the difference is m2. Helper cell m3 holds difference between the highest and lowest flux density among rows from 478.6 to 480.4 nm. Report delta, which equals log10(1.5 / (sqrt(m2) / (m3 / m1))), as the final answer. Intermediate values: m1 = 0.24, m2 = 0.44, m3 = 0.50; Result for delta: 0.7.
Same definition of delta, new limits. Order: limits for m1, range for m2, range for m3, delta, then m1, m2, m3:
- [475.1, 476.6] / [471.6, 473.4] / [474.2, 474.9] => -0.4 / 0.44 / 0.59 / 0.10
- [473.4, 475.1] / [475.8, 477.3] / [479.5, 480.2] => 0.1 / 0.75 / 0.44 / 0.44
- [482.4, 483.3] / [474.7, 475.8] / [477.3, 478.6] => 0.0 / 0.45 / 0.24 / 0.15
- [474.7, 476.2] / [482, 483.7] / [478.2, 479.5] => 0.4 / 0.24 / 0.68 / 0.34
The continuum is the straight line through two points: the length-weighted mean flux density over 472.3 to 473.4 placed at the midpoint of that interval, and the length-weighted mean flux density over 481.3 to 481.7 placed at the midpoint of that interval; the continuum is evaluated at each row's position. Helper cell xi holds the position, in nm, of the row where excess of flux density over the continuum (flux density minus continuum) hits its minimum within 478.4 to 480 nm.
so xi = 479.833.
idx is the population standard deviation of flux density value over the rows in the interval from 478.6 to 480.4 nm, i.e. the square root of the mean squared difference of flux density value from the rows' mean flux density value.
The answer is 0.16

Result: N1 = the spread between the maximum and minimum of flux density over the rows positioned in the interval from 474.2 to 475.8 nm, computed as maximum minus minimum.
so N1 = 0.2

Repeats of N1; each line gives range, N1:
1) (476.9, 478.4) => 0.1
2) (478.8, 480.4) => 0.5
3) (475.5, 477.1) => 0.4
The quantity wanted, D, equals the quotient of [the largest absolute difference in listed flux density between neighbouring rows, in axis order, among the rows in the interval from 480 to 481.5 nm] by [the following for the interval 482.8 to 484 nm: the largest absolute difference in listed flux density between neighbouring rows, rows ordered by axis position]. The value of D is 0.37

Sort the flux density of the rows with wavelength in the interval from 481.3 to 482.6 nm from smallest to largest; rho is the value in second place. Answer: 11.29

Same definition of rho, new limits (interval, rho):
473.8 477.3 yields 11.14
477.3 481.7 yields 11.29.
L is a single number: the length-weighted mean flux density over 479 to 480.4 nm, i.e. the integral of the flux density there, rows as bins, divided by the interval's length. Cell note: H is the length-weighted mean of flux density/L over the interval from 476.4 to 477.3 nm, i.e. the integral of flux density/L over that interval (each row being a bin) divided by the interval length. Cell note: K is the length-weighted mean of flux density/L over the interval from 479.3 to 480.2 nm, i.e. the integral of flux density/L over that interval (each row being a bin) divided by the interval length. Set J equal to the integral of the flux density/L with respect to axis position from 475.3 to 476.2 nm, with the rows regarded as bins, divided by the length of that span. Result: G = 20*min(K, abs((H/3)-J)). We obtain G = 13.3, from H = 1.00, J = 1.00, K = 1.00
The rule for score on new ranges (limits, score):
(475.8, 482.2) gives 11.73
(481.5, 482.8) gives 11.5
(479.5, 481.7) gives 11.73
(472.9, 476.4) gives 11.89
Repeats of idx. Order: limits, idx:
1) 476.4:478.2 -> 0.08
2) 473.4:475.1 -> 0.24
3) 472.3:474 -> 0.26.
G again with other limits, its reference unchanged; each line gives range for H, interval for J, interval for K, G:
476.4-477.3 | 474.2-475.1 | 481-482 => 13.5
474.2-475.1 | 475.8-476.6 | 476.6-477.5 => 13.1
